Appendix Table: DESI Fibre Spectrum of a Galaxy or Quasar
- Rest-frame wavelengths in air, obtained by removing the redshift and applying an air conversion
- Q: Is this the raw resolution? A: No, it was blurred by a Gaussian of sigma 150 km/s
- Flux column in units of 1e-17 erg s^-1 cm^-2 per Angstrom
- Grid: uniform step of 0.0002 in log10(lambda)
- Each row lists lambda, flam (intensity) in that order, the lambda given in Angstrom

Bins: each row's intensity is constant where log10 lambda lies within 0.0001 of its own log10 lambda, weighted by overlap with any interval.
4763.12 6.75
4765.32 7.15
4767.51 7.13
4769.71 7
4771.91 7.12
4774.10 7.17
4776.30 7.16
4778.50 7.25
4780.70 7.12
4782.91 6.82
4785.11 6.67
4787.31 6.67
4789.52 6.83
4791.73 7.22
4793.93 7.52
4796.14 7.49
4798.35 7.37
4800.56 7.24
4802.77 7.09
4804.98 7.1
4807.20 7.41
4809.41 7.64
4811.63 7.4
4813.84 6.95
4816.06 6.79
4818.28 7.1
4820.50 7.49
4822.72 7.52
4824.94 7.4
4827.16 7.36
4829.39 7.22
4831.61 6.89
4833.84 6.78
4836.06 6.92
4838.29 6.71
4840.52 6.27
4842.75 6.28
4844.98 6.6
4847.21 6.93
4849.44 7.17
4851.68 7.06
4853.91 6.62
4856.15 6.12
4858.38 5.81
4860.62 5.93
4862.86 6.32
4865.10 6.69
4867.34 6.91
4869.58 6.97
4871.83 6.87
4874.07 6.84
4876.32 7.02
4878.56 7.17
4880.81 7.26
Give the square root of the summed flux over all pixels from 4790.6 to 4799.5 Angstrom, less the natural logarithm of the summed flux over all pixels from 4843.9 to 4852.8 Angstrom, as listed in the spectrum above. 2.117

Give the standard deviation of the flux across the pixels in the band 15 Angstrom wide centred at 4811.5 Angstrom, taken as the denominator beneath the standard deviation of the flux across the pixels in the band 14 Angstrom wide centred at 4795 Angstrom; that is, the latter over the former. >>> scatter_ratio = 0.8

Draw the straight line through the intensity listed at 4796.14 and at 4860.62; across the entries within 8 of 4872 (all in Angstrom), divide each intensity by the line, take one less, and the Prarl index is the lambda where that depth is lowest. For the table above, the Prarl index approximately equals 4865.10 Angstrom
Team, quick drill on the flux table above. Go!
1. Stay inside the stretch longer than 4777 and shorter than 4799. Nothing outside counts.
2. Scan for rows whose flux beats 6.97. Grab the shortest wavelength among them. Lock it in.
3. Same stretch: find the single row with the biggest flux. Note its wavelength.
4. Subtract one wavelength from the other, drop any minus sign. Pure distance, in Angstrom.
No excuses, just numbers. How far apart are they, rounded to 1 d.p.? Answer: 15.4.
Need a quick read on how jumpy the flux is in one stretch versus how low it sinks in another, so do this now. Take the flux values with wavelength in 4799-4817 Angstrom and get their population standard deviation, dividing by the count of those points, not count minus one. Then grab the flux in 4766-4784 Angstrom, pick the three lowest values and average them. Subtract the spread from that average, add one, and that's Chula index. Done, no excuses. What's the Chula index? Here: 7.7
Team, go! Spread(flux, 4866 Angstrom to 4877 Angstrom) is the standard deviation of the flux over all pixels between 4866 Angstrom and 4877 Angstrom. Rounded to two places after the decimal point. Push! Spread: 0.07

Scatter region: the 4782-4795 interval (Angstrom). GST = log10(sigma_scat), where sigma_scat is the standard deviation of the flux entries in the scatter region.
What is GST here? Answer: -0.5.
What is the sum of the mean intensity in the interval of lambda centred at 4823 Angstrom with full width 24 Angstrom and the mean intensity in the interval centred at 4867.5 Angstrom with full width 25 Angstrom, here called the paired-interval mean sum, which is 13.8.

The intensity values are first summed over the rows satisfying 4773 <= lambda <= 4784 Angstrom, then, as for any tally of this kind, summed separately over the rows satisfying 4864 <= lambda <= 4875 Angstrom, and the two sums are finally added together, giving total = 69.8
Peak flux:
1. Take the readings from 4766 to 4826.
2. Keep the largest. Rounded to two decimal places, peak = 7.64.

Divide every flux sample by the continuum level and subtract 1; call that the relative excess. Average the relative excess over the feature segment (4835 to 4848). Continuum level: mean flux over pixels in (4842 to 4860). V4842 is 0.007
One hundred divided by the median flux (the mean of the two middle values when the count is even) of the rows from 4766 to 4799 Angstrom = 14.0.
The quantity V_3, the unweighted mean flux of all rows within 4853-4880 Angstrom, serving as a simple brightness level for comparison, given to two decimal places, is 6.61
